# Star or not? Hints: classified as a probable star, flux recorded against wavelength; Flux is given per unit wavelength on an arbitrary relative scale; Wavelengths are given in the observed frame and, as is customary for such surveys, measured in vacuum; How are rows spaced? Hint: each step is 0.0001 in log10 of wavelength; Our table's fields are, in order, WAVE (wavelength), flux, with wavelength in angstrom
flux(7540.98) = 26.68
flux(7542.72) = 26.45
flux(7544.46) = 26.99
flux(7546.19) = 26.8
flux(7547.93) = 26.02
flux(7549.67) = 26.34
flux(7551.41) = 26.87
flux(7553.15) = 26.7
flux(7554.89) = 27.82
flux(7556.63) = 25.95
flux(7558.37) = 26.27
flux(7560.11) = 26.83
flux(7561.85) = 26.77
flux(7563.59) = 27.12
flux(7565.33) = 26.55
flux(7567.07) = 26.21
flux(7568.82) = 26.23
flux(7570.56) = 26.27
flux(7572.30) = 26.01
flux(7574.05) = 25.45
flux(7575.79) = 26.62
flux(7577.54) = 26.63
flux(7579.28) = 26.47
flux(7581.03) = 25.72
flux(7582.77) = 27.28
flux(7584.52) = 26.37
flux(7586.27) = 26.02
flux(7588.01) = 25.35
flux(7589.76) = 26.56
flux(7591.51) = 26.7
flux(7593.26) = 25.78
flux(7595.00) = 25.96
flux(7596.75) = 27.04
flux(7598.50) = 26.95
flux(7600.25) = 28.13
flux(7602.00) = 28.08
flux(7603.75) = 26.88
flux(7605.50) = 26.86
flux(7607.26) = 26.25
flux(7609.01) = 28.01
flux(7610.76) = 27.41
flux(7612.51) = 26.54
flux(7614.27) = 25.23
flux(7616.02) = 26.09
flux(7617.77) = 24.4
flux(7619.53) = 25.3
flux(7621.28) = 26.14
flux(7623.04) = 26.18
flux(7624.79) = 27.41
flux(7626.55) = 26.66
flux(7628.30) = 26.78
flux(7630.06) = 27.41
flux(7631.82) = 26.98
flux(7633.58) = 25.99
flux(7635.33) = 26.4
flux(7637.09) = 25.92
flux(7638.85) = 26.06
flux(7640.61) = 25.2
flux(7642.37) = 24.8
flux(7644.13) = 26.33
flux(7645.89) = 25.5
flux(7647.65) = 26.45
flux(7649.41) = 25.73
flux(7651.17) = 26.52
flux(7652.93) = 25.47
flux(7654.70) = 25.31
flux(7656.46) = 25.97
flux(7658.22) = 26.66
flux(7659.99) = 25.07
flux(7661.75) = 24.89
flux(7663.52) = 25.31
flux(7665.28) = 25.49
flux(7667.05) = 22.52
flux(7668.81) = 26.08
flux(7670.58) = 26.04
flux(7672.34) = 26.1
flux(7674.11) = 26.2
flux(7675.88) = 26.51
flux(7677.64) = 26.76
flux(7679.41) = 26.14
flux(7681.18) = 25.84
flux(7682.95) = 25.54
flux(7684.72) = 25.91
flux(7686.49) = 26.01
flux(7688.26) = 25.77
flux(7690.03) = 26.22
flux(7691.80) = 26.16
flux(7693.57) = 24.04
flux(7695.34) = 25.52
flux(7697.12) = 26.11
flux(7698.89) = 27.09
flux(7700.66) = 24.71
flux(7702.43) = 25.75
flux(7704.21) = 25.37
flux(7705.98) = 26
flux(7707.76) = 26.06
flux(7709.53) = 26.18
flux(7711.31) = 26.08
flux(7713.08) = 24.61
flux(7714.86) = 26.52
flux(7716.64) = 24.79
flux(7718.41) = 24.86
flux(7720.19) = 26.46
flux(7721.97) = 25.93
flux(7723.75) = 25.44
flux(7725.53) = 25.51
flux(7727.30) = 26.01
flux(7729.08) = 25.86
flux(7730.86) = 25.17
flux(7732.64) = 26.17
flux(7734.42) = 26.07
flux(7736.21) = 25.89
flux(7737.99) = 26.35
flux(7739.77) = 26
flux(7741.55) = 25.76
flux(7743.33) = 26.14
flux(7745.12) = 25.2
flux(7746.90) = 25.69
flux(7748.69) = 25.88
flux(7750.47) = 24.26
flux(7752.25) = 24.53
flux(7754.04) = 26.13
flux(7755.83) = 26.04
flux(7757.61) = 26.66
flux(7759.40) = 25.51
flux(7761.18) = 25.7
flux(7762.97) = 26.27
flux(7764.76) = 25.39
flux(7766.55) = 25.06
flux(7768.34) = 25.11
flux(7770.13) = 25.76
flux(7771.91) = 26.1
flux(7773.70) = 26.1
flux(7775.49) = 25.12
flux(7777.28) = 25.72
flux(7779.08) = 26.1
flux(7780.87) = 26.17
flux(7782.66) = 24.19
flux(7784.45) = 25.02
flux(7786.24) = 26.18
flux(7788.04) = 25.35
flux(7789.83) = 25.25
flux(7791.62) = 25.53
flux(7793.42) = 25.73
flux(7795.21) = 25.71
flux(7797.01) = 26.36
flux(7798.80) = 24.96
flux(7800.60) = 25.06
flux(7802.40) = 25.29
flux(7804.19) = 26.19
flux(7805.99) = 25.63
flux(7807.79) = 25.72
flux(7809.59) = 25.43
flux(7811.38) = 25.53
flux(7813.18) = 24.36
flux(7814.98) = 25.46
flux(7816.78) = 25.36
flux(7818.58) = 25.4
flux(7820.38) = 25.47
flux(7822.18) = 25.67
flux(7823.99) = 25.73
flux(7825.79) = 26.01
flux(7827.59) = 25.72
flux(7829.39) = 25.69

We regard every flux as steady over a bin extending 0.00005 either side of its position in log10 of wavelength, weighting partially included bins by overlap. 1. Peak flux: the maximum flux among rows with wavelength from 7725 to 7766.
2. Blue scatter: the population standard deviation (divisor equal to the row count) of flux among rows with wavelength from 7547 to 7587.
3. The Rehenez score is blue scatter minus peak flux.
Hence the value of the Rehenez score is -26.1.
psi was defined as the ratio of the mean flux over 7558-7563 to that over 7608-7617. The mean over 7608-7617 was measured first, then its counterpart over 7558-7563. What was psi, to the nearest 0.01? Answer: 1.00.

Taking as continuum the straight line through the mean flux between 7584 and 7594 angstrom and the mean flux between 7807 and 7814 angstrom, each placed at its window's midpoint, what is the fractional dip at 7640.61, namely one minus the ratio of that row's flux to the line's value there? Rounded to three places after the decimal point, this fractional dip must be 0.028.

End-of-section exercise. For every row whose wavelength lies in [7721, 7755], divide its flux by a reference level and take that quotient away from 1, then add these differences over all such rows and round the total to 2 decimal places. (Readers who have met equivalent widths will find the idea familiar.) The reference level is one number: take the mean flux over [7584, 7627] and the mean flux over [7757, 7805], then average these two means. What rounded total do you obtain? 0.27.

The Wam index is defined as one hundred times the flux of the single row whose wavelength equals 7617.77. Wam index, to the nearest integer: 2440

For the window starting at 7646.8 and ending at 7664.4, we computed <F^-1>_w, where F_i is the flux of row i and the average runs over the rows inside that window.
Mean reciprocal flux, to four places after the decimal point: 0.0389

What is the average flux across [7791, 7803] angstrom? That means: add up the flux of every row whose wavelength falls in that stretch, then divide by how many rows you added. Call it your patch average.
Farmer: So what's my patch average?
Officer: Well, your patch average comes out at 25.5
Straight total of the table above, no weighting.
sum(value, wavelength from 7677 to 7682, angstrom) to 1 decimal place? 78.7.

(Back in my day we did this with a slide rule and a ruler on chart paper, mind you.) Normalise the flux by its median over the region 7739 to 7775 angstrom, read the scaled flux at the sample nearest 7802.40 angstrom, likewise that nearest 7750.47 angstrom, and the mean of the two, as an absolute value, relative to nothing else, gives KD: 0.96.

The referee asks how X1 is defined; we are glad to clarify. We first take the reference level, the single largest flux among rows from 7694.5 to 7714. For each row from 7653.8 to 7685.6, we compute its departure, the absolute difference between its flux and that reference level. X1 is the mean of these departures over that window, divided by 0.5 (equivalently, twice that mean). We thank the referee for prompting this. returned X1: 2.81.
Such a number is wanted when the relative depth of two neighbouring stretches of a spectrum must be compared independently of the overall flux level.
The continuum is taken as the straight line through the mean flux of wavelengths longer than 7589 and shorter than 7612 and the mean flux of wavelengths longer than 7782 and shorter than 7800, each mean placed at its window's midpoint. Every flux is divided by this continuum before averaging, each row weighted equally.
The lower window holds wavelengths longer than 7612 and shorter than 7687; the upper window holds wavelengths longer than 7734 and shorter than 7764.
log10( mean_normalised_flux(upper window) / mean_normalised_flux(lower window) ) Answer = 0.011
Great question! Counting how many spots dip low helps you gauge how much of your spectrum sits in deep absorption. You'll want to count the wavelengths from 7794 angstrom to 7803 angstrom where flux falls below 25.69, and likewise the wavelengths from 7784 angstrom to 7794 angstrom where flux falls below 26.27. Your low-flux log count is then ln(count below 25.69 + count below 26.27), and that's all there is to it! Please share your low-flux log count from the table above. 2.2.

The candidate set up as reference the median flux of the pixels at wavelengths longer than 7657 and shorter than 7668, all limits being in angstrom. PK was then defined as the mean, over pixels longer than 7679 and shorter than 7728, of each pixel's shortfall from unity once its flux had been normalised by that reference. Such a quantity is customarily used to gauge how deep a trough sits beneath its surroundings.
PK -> -0.022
